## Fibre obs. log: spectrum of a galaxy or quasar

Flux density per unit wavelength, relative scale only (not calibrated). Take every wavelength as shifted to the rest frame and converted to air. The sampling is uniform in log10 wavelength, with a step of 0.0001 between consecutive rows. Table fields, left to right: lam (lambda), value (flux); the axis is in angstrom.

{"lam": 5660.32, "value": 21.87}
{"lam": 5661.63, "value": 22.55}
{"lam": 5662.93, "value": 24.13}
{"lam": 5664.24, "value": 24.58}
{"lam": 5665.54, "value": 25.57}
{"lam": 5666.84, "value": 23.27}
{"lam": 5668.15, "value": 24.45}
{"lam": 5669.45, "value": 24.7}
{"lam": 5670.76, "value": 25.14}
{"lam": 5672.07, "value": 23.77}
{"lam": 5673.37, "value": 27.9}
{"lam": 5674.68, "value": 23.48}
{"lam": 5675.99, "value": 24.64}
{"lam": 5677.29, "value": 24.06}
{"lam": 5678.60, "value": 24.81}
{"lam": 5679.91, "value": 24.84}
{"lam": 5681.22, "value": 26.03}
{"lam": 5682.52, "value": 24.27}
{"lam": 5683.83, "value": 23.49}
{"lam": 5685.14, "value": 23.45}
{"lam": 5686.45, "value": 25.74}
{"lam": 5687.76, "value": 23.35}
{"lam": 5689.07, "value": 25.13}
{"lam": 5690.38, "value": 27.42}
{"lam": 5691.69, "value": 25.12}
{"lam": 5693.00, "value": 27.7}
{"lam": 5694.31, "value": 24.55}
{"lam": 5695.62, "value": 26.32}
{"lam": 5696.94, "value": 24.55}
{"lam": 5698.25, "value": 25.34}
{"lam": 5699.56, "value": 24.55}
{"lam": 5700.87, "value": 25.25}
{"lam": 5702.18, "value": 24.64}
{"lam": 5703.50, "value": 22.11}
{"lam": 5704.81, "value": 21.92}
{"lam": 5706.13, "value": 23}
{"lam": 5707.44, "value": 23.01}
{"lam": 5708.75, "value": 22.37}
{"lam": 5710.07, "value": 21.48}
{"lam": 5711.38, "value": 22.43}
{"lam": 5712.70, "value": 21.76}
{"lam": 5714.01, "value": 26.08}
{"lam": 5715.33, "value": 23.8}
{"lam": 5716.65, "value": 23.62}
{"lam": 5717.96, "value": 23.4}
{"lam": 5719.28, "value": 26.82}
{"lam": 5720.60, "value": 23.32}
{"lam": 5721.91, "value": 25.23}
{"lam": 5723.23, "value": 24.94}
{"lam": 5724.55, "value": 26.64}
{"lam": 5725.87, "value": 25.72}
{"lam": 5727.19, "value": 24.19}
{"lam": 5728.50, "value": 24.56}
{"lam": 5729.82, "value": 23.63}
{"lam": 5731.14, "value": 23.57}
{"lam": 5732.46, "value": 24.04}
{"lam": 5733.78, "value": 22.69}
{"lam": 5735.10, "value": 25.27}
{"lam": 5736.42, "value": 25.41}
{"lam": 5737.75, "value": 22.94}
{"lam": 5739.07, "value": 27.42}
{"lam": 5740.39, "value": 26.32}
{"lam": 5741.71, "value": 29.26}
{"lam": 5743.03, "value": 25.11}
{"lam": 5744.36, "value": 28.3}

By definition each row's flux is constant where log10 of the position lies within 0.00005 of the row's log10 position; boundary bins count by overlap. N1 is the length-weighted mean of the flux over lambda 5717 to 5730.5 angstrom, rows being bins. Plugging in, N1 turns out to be 24.8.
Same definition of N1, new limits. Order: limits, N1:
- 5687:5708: 24.6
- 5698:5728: 24.0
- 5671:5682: 24.9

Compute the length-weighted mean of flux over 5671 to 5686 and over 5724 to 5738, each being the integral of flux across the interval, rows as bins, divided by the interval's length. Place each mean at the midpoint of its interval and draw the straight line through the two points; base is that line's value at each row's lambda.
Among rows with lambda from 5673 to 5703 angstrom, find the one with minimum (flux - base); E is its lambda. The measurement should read 5687.76 angstrom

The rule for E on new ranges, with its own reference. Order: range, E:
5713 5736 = 5733.78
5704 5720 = 5710.07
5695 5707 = 5704.81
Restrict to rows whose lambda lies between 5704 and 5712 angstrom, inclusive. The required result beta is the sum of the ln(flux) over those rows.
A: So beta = 18.6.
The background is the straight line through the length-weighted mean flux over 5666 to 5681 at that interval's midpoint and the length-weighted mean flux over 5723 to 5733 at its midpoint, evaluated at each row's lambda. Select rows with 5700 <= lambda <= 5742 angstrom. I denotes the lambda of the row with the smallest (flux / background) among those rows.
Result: 5710.07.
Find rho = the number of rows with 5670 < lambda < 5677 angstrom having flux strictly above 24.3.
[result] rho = 3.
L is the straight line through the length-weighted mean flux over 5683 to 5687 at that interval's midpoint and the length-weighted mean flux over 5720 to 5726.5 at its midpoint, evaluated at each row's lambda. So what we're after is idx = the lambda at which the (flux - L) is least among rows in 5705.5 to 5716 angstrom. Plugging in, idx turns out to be 5710.07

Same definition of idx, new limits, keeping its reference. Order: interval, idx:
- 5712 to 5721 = 5712.70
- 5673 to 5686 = 5685.14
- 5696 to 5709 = 5704.81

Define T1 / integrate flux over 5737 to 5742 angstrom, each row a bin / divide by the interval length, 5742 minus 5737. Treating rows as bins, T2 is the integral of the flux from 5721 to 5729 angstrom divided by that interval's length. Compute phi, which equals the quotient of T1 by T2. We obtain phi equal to 1.04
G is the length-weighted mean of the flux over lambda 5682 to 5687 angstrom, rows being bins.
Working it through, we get 24.2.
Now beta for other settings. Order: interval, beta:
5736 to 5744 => 19.5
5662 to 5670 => 19.2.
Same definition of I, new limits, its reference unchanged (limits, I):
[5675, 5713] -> 5710.07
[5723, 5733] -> 5731.14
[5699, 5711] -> 5710.07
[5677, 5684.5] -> 5683.83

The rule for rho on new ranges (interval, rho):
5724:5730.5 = 3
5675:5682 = 4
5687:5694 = 4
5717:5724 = 3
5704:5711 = 0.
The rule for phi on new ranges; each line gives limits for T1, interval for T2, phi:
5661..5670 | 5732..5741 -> 0.97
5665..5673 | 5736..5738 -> 1.02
